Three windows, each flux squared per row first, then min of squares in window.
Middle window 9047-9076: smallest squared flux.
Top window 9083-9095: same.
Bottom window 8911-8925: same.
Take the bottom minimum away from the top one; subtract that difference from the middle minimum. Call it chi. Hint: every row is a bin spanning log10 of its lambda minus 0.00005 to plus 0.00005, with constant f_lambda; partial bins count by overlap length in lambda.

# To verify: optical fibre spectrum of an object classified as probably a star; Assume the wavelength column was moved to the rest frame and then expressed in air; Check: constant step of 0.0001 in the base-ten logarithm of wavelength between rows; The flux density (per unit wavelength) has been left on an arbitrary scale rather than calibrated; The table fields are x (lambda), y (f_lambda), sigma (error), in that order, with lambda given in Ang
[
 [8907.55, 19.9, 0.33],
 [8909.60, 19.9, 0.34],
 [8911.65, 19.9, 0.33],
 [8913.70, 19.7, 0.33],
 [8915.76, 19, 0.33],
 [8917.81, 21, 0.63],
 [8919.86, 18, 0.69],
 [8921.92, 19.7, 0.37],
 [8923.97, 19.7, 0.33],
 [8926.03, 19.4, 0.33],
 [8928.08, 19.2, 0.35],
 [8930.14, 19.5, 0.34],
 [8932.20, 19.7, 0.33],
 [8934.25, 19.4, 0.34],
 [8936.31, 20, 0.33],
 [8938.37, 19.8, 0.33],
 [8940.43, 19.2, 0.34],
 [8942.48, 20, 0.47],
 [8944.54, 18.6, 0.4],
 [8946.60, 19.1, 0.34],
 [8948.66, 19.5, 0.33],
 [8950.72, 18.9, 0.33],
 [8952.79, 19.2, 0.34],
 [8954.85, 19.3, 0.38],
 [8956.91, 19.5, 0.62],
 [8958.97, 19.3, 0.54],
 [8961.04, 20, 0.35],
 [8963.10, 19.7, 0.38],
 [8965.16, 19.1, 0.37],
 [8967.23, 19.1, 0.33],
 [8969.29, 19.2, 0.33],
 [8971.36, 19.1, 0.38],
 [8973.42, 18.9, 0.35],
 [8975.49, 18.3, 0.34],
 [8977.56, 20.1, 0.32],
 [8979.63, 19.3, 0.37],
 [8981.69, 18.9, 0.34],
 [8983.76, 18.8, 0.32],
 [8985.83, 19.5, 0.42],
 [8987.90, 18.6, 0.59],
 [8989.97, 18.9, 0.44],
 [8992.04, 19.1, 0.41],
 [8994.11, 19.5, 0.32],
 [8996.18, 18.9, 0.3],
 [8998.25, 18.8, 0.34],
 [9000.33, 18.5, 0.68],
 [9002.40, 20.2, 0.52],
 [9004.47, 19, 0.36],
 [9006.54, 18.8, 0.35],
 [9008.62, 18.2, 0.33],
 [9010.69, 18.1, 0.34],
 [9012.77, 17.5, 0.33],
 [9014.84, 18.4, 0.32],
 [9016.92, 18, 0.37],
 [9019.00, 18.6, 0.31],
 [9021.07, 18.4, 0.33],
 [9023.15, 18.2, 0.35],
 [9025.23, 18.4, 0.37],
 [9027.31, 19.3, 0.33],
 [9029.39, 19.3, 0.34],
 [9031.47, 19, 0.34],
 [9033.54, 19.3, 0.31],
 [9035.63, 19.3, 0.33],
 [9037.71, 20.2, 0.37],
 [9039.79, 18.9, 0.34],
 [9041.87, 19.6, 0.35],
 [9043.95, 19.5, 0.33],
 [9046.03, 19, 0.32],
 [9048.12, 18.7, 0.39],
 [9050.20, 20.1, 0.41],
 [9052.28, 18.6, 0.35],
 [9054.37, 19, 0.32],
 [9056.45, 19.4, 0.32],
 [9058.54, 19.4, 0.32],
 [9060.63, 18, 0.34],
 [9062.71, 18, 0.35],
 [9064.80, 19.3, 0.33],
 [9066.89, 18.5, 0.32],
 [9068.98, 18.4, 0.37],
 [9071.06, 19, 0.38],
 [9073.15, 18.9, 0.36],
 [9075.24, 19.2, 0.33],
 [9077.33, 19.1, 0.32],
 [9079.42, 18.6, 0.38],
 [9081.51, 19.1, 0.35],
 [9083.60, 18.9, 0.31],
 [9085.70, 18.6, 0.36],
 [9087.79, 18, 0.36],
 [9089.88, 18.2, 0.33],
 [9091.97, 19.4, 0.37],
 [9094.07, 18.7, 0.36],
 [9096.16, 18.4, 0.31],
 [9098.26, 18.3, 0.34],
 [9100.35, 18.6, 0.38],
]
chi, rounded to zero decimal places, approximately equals 324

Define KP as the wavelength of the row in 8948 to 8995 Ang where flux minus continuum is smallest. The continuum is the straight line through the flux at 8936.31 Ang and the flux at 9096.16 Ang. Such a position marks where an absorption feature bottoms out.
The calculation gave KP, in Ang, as 8975.49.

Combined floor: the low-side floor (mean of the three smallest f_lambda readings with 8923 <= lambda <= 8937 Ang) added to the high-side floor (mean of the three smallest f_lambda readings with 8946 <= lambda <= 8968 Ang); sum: 38.4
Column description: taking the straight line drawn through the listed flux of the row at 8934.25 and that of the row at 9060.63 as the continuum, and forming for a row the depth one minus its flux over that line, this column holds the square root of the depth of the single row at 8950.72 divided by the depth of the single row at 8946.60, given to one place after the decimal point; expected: 1.4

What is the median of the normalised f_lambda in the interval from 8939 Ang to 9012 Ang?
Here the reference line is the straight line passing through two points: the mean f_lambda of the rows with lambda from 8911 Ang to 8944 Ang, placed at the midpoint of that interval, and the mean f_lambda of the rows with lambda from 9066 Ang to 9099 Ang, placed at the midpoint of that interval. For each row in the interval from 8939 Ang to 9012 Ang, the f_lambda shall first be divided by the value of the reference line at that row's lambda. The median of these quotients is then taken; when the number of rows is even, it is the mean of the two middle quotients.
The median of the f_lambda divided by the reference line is 0.99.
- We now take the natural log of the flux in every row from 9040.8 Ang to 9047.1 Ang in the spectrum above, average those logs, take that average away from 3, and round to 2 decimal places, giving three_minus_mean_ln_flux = 0.04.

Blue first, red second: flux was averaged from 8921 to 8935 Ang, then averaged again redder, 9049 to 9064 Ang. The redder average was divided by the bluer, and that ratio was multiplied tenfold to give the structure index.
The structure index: 9.70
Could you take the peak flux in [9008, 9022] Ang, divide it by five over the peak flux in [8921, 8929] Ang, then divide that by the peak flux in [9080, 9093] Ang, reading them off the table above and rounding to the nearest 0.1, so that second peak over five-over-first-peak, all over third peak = 3.8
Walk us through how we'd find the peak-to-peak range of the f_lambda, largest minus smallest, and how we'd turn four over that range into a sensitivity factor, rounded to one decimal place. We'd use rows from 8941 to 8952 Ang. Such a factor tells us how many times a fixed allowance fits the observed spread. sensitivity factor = 2.9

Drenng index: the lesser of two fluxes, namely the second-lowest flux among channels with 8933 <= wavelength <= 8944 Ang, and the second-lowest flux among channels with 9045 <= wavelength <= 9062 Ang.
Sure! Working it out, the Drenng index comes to 18.6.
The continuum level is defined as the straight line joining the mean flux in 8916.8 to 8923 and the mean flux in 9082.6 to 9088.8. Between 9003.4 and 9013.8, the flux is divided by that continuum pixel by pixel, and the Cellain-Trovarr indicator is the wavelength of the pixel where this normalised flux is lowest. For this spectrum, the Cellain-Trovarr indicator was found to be 9012.77 Ang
